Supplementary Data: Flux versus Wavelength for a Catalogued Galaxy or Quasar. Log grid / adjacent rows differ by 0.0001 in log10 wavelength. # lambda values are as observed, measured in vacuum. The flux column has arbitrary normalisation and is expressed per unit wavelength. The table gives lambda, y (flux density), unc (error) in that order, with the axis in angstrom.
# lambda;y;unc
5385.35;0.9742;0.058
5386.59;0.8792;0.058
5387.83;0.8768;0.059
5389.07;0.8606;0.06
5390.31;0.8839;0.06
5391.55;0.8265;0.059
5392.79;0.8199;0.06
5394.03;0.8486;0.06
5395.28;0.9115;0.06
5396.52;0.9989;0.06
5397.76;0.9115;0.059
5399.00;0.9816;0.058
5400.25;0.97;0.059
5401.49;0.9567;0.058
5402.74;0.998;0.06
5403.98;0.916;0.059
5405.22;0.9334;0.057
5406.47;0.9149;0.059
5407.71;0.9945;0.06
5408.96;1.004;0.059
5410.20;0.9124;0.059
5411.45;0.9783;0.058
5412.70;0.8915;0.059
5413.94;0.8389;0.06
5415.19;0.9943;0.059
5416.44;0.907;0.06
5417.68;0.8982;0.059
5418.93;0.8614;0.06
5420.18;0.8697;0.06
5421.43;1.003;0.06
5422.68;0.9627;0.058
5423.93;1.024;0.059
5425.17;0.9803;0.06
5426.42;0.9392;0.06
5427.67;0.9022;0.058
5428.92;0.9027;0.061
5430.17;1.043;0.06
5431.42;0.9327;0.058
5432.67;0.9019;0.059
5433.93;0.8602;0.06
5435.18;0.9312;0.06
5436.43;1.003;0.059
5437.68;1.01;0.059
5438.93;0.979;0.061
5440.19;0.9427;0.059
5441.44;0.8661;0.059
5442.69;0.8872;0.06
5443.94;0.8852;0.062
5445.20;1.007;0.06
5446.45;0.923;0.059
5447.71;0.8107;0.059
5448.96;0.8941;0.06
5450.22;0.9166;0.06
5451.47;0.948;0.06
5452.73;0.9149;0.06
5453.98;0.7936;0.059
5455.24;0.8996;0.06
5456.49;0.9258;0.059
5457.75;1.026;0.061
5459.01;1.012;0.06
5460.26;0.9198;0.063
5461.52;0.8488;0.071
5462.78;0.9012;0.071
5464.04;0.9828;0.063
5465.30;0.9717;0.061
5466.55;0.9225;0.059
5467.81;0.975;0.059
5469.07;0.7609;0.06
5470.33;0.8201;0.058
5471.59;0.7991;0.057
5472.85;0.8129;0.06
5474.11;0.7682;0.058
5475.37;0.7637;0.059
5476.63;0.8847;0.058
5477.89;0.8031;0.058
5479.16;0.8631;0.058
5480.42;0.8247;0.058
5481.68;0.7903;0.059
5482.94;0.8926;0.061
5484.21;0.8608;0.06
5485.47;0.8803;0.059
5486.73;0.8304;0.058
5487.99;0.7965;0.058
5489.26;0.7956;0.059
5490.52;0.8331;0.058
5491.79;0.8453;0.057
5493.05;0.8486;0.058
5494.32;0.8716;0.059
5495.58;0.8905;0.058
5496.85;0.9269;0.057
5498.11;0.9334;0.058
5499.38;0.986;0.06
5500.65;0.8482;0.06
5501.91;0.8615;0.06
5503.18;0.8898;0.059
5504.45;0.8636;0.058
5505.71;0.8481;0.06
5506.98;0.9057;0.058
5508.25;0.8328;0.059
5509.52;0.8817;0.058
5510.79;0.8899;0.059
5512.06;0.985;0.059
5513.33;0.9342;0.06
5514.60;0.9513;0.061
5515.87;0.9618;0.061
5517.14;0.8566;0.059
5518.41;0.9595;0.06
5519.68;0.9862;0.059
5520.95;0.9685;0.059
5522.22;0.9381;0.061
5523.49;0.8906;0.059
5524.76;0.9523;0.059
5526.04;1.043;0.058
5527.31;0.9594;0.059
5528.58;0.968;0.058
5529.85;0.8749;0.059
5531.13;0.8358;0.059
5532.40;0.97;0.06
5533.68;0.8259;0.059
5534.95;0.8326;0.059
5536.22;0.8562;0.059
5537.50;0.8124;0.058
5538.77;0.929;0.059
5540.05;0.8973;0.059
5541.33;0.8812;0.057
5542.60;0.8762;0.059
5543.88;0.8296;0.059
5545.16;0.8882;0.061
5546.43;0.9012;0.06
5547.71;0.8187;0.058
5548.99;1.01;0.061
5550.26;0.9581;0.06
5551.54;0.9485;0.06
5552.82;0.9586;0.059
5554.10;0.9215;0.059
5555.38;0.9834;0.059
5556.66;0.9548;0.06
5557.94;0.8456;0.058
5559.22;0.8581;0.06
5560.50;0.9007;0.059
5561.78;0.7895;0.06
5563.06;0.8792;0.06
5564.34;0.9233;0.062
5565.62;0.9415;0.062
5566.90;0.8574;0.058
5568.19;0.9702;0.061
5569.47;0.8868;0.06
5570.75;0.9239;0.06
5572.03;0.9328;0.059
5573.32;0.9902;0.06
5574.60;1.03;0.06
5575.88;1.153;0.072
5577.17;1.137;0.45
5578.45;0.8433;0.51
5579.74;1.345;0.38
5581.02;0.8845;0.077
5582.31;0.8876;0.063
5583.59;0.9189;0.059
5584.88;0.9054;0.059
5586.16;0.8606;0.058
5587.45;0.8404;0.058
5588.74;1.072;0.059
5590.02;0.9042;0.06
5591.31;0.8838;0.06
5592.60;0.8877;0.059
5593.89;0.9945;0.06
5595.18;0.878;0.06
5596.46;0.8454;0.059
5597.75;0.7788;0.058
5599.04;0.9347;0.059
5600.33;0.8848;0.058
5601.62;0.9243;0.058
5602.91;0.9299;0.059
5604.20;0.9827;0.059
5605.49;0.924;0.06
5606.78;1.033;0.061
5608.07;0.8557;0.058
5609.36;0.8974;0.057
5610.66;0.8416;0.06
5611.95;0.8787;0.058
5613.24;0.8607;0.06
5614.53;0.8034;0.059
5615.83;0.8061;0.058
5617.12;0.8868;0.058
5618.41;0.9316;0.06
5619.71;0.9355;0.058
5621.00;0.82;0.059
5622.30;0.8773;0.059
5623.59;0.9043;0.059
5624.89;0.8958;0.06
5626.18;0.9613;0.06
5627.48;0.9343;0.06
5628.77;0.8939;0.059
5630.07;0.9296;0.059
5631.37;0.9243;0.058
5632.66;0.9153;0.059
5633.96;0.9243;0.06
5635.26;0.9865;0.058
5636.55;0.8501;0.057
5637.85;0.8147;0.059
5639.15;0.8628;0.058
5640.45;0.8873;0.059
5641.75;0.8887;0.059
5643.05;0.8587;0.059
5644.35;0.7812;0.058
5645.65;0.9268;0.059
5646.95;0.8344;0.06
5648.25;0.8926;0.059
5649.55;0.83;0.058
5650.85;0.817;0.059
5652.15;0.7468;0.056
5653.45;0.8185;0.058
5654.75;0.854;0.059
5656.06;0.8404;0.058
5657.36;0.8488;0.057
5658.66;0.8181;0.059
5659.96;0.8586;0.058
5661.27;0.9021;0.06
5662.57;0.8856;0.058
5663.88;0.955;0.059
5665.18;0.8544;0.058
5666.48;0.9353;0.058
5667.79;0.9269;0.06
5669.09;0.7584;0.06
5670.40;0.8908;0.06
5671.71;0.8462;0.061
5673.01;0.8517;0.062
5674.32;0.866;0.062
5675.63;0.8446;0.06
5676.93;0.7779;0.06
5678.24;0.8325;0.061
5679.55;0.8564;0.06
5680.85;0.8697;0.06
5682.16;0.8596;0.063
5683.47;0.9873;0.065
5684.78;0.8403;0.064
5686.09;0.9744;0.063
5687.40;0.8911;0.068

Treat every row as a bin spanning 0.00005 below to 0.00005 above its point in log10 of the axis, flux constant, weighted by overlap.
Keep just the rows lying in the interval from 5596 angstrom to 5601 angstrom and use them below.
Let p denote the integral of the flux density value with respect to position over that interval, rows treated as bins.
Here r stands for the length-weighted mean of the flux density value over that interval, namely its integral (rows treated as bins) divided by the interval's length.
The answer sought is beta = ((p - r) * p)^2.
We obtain 220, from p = 4.3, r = 0.86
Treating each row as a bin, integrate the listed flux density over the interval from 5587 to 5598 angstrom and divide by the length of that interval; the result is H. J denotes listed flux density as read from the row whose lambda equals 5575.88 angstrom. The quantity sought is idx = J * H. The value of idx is 1.042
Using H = 0.90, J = 1.153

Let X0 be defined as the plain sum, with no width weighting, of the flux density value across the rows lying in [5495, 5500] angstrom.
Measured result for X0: 3.7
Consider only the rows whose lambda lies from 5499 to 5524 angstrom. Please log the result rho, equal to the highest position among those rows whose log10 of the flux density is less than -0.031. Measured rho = 5523.49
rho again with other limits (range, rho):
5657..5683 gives 5682.16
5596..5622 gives 5621.00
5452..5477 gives 5476.63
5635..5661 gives 5659.96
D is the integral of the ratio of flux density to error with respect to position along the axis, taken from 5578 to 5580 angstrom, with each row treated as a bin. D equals 5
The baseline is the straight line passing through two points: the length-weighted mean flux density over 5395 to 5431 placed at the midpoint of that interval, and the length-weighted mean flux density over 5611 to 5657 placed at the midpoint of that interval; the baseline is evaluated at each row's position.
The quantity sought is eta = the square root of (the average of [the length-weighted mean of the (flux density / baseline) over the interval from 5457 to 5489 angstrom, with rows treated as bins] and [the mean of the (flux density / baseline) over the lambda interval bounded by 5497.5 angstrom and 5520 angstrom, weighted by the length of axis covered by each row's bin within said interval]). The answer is 0.98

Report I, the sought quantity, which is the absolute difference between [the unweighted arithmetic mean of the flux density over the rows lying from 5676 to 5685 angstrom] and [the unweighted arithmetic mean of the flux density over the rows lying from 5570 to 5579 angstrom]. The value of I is 0.14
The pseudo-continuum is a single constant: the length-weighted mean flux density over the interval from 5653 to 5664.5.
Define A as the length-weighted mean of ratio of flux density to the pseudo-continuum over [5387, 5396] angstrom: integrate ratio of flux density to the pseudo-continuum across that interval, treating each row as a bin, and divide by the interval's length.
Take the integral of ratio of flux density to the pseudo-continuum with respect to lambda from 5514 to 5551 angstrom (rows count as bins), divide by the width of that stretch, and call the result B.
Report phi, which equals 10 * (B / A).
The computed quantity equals 10.56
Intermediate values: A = 1.00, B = 1.05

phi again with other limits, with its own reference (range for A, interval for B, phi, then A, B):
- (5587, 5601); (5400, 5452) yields 10.38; 1.04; 1.08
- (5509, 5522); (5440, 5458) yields 9.66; 1.08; 1.05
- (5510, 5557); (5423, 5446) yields 10.28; 1.06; 1.09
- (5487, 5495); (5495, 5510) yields 10.68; 0.96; 1.03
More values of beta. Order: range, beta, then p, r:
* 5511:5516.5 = 504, 5.2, 0.95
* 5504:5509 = 222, 4.3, 0.86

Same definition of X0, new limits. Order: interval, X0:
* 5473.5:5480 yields 4.1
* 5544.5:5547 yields 1.8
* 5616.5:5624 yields 5.4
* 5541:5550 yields 6.2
